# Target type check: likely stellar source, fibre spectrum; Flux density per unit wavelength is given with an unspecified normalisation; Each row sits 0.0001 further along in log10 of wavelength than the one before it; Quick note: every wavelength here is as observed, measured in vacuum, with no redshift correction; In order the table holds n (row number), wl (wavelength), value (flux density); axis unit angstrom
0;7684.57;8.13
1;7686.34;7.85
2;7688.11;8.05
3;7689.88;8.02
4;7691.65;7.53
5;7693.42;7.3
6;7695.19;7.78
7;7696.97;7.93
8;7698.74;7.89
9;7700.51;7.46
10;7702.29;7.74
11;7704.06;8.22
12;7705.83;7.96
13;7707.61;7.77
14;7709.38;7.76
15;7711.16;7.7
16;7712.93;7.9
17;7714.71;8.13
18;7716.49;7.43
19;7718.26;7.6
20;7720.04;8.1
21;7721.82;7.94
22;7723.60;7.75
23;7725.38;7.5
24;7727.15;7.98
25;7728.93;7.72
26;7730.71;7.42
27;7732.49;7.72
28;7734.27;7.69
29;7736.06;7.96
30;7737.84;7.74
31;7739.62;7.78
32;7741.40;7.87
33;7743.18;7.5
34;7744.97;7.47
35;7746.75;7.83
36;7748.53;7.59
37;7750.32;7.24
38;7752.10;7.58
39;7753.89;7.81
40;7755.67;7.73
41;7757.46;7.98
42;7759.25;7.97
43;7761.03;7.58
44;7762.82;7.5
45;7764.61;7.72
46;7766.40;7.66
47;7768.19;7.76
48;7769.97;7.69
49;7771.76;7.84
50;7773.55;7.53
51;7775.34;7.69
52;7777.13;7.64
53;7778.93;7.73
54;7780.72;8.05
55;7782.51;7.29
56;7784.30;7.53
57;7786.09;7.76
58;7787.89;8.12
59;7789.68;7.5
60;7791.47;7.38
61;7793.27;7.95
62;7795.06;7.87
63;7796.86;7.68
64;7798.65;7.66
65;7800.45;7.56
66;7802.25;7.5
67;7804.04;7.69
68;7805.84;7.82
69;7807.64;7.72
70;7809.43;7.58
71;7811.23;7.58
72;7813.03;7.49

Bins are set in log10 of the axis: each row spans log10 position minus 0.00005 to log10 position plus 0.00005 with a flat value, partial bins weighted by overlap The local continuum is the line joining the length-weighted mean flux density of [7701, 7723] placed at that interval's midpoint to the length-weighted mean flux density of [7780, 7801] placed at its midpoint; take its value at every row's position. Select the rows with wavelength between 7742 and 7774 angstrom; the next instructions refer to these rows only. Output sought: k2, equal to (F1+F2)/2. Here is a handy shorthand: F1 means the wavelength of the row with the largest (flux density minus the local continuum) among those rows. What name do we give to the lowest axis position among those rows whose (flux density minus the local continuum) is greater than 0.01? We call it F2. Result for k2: 7752.1 angstrom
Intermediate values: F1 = 7757.46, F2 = 7746.75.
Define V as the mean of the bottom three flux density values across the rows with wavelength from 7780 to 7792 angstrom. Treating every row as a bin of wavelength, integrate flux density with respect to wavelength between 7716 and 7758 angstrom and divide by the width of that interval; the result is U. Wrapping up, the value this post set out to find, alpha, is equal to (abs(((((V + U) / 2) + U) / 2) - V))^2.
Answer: 0.06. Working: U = 7.71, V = 7.39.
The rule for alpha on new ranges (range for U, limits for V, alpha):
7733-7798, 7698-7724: 0.02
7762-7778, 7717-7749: 0.02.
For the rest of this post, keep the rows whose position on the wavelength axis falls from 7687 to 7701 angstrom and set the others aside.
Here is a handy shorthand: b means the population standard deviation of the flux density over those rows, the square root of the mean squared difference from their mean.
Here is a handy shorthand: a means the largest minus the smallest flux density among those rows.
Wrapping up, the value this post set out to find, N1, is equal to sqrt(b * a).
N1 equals 0.444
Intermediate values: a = 0.750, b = 0.262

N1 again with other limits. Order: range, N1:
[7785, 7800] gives 0.408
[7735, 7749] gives 0.286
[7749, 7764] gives 0.416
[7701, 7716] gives 0.306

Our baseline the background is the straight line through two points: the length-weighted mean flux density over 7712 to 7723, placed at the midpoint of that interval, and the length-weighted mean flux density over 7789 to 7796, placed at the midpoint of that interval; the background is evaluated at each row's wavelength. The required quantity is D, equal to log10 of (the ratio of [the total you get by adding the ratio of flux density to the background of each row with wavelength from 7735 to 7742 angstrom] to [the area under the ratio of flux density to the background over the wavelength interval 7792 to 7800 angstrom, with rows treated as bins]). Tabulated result -0.304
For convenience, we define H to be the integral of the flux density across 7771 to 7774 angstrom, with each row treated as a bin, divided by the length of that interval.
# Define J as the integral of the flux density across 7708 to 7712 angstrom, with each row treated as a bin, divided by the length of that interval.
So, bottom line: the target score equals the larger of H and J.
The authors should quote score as 7.74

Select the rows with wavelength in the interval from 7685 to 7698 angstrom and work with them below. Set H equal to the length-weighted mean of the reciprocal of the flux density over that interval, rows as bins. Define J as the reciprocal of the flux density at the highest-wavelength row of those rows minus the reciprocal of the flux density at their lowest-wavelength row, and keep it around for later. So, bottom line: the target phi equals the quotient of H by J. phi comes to -100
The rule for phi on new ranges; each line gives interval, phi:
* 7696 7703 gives 42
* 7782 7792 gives -79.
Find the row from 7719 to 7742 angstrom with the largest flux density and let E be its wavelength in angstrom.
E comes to 7720.04 angstrom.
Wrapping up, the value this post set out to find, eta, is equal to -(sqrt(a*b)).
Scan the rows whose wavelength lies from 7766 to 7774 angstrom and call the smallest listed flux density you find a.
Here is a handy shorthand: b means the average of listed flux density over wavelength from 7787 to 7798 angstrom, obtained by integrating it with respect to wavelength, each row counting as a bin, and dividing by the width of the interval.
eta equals -7.64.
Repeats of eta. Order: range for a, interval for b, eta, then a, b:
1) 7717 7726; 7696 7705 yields -7.67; 7.5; 7.85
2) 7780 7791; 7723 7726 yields -7.45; 7.29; 7.62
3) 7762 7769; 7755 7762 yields -7.65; 7.5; 7.81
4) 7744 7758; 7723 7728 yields -7.49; 7.24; 7.75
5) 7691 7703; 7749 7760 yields -7.50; 7.3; 7.70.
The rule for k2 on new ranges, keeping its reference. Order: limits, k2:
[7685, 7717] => 7696.1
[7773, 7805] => 7783.4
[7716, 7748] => 7720.0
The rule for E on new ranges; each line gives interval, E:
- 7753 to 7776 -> 7757.46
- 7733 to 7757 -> 7736.06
